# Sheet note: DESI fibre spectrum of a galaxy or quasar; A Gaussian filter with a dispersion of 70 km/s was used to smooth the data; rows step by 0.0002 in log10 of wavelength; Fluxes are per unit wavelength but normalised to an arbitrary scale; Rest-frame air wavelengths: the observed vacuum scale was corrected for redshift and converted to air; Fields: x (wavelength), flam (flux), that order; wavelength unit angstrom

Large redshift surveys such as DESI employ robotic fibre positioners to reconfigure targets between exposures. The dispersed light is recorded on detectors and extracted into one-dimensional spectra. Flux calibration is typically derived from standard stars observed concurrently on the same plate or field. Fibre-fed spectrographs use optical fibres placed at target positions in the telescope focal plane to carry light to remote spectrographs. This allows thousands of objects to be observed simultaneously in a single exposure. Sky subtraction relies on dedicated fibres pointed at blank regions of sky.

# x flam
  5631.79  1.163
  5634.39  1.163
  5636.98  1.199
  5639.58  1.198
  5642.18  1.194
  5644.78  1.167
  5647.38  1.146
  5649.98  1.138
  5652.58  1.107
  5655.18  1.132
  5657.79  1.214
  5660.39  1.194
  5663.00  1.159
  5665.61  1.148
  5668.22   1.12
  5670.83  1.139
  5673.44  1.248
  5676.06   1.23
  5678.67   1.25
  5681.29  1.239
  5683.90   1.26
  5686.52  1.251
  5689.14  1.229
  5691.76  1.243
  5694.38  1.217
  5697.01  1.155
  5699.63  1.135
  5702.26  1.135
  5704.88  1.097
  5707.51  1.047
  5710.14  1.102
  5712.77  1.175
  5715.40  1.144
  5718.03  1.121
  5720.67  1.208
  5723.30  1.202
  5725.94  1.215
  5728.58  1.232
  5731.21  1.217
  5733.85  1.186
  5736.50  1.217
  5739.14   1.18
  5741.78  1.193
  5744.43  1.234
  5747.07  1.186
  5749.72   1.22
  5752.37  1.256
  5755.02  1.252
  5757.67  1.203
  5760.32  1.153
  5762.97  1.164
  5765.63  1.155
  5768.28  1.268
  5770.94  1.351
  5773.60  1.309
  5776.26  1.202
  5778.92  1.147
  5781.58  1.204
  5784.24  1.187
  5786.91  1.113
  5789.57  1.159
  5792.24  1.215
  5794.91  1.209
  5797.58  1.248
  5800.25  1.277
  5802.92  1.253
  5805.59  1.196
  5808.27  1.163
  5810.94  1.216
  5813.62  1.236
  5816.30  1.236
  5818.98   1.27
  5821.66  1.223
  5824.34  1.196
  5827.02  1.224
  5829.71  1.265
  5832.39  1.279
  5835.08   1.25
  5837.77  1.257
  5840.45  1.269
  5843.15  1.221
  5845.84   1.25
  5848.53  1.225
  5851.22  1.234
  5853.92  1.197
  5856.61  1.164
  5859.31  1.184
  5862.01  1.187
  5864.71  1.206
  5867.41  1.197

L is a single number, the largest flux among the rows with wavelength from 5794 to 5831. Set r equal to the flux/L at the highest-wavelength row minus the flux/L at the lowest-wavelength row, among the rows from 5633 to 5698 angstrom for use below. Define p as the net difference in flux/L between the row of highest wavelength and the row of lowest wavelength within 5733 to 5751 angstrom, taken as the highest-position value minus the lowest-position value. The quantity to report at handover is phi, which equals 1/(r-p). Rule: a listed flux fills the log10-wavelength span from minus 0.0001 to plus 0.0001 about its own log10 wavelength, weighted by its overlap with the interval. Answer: -30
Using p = 0.027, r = -0.006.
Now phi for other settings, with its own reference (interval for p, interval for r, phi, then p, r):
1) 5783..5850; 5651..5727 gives 18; 0.030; 0.085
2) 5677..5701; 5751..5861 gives 30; -0.090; -0.056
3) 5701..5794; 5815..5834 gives -35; 0.063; 0.034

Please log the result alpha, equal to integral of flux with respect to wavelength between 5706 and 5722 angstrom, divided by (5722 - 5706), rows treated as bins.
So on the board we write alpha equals 1.13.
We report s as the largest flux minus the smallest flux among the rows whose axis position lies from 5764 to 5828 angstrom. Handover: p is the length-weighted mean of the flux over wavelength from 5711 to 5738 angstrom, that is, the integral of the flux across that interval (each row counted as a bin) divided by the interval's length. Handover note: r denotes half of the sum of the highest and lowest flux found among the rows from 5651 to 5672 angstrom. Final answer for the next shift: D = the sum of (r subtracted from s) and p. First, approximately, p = 1.19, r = 1.16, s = 0.24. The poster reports 0.268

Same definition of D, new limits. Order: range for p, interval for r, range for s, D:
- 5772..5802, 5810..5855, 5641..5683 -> 0.114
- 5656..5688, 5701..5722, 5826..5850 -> 0.134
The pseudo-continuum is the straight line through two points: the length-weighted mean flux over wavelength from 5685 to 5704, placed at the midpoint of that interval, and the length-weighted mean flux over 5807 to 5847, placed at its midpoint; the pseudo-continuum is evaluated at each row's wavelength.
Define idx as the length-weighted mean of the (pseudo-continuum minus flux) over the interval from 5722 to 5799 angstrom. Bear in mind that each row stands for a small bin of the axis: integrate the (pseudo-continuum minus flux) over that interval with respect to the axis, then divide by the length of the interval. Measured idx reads 0.006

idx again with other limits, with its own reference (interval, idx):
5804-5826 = 0.016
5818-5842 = -0.010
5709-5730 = 0.026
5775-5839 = 0.013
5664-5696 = -0.025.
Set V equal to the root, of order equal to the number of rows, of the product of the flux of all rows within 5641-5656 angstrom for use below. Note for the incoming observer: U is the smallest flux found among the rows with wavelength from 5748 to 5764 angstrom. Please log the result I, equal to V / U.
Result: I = 0.99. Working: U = 1.153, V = 1.15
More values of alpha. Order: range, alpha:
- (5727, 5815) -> 1.21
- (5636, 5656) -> 1.16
